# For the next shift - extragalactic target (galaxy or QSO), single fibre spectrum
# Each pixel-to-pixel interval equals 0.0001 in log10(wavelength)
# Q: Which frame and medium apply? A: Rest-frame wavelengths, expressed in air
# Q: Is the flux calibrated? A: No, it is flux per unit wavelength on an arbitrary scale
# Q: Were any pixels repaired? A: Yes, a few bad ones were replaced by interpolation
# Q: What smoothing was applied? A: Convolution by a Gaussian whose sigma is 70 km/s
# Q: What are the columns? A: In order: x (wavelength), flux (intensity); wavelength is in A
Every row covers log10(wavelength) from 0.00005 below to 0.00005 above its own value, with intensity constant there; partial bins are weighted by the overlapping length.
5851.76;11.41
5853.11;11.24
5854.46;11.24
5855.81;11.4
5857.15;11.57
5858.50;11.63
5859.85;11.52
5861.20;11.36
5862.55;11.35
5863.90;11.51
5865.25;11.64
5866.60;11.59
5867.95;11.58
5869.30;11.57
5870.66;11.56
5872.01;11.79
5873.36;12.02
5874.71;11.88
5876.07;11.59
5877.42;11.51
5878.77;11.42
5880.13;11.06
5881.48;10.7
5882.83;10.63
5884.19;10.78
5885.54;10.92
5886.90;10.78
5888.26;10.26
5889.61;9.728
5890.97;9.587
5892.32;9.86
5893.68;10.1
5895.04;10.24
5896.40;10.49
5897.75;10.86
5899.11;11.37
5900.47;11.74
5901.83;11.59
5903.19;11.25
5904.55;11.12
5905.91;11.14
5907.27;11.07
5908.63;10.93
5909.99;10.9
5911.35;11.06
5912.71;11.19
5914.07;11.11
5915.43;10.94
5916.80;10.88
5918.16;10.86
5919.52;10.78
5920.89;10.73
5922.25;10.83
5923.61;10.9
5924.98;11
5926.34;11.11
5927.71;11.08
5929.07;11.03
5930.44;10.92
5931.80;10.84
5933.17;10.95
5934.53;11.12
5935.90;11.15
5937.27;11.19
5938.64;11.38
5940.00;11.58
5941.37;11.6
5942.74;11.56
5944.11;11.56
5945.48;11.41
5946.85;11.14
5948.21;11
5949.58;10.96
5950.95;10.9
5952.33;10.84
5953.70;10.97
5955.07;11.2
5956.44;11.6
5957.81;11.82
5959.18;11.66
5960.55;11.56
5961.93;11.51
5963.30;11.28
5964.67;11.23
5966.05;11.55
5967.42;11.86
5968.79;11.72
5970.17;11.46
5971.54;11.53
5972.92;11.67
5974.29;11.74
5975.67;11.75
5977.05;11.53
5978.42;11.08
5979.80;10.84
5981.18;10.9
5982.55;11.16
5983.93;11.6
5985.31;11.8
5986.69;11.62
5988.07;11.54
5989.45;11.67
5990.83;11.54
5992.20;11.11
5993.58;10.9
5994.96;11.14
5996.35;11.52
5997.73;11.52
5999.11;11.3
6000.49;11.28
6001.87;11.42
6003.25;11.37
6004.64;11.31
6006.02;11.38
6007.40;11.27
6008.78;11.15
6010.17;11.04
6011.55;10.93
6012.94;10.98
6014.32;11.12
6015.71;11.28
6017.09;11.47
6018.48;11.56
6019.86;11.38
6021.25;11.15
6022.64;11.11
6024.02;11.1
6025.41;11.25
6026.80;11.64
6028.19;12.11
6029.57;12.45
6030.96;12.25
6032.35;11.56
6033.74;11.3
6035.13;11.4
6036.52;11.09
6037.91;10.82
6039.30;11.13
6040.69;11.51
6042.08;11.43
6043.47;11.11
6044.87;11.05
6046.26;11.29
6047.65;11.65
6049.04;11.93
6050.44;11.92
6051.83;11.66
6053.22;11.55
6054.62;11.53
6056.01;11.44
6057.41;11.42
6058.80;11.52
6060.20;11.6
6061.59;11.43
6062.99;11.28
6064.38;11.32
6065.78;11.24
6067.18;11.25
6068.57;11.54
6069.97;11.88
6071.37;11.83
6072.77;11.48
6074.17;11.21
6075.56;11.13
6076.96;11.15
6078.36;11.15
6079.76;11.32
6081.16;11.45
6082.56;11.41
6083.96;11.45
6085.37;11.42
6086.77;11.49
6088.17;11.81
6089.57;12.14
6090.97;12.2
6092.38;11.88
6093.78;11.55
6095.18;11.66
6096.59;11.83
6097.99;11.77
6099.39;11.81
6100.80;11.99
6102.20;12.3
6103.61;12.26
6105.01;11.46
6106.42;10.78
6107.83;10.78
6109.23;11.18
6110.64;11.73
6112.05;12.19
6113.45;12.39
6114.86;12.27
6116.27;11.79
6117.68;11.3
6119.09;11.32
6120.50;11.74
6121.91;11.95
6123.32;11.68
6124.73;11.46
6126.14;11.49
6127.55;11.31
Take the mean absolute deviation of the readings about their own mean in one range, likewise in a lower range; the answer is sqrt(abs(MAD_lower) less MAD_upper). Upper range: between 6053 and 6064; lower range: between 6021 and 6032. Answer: 0.63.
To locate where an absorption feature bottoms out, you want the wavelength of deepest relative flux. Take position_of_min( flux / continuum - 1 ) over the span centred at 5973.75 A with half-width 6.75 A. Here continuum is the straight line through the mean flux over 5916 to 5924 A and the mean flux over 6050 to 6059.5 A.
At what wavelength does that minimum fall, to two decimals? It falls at 5979.80 A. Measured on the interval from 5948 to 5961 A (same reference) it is 5952.33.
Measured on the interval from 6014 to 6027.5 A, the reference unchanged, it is 6024.02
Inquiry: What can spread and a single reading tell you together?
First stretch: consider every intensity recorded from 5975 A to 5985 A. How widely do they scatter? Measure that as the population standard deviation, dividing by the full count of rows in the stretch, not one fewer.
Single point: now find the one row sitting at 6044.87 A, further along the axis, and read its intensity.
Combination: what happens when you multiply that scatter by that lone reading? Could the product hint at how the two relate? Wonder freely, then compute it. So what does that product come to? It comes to 3.7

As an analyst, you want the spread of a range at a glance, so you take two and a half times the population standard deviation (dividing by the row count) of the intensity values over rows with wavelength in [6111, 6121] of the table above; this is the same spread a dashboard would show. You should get 1.03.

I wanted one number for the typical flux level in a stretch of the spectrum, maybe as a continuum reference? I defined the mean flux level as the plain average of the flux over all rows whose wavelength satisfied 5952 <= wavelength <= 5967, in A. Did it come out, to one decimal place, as 11.4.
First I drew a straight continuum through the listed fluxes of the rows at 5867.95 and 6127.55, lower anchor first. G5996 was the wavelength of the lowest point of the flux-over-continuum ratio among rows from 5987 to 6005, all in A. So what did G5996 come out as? 5993.58 A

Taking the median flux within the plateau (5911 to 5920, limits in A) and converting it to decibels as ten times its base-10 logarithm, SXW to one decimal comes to 10.4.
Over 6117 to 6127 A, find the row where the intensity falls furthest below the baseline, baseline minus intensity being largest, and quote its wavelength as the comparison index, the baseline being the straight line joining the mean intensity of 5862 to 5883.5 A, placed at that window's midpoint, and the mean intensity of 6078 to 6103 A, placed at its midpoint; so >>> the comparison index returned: 6117.68 A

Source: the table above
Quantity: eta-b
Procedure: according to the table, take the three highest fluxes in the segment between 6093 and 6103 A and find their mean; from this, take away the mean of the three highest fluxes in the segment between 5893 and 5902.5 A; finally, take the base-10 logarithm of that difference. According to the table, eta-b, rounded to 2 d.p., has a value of -0.32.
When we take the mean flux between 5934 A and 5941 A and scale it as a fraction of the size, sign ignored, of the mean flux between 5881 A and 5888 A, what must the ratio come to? 1.05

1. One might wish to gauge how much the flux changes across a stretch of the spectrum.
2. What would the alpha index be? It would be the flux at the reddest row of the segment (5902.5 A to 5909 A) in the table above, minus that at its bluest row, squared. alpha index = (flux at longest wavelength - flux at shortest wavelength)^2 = 0.1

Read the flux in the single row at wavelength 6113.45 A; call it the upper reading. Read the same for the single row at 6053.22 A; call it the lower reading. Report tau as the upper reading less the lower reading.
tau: 0.8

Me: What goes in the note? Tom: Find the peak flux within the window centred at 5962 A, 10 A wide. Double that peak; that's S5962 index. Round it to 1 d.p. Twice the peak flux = 23.6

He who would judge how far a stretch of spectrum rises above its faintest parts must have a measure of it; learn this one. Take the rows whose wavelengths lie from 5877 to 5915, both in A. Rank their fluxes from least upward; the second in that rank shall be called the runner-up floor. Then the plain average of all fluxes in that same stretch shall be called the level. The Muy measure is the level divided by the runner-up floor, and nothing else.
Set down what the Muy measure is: 1.114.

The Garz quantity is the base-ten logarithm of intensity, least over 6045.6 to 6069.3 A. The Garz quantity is 1.05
